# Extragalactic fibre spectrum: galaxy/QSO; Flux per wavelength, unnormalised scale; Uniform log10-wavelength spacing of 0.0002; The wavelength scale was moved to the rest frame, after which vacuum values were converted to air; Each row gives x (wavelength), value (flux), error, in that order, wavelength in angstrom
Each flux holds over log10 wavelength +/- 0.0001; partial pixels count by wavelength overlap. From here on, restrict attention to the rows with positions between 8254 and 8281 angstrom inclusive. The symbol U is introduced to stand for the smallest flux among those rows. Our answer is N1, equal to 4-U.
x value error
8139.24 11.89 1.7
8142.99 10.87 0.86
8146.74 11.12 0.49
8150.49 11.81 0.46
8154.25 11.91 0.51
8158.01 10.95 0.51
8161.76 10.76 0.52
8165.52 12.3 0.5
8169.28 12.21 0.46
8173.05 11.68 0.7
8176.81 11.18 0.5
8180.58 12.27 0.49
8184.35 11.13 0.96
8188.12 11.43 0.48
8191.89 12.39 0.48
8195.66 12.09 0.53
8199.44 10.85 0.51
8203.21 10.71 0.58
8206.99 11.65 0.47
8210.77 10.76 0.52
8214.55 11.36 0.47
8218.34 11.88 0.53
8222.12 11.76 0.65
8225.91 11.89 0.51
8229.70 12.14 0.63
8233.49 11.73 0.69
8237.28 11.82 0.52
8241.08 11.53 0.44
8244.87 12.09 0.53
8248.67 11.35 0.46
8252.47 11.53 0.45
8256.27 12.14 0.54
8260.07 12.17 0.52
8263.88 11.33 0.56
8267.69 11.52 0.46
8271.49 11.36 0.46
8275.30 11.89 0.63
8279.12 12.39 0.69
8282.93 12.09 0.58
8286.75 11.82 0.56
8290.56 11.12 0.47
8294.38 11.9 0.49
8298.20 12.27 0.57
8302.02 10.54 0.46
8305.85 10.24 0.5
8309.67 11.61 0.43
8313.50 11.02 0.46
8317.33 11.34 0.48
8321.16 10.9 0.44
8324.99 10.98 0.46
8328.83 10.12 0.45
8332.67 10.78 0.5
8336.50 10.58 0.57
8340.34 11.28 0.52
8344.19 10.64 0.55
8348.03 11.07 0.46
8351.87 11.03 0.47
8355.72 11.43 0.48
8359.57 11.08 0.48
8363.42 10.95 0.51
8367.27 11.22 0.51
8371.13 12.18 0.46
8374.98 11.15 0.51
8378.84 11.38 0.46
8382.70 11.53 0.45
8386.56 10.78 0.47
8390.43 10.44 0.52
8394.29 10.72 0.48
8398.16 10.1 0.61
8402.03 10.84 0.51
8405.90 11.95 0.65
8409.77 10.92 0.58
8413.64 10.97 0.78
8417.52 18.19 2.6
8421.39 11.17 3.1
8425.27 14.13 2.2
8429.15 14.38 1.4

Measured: -7.3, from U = 11.33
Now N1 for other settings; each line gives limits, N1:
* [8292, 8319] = -6.2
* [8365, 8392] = -6.4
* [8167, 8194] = -7.1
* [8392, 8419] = -6.1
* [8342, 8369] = -6.6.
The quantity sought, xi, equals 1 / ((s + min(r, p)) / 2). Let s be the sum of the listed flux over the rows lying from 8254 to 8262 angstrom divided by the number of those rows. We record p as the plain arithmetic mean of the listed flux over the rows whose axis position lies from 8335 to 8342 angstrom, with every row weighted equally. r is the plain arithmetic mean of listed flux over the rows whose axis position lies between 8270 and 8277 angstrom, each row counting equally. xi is 0.0866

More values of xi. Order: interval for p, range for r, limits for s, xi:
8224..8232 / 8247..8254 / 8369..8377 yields 0.0866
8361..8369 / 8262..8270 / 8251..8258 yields 0.0873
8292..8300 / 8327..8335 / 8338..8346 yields 0.0934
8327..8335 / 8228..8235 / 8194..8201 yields 0.0912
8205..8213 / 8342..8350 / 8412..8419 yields 0.0786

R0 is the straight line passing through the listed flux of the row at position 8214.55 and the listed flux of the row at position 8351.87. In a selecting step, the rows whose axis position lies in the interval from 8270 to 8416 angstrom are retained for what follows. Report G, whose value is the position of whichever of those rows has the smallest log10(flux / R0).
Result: 8328.83 angstrom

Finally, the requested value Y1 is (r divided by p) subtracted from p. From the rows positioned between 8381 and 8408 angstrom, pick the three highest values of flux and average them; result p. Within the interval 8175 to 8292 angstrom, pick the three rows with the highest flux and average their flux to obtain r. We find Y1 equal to 10.4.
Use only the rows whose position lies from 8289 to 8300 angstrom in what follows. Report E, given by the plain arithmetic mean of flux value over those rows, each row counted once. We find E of 11.8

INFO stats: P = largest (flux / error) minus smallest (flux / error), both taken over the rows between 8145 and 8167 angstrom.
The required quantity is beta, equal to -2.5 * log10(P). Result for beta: -1.74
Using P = 5.0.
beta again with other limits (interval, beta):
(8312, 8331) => -0.90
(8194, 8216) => -2.00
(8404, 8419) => -2.68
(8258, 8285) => -2.13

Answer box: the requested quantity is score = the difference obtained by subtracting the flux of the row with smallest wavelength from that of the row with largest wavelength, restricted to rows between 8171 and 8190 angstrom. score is -0.25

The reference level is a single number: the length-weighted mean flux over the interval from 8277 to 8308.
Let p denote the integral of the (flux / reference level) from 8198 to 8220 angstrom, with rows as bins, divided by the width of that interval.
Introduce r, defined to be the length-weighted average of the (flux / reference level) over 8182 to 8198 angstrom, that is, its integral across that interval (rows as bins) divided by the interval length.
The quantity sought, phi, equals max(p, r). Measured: 1.02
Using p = 0.970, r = 1.02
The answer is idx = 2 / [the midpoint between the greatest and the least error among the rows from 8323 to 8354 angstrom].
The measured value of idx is 3.9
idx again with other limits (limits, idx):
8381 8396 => 4.1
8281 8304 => 3.8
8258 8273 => 3.9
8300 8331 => 4.3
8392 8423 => 1.1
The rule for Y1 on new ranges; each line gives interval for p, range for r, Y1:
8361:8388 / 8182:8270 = 10.7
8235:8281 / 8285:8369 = 11.3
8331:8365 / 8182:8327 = 10.2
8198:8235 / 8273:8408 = 10.9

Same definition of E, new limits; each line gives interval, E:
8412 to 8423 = 13.4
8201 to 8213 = 11.0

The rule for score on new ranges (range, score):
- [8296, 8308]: -2.03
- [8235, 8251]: -0.47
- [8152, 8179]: -0.73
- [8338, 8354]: -0.25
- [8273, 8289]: -0.07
